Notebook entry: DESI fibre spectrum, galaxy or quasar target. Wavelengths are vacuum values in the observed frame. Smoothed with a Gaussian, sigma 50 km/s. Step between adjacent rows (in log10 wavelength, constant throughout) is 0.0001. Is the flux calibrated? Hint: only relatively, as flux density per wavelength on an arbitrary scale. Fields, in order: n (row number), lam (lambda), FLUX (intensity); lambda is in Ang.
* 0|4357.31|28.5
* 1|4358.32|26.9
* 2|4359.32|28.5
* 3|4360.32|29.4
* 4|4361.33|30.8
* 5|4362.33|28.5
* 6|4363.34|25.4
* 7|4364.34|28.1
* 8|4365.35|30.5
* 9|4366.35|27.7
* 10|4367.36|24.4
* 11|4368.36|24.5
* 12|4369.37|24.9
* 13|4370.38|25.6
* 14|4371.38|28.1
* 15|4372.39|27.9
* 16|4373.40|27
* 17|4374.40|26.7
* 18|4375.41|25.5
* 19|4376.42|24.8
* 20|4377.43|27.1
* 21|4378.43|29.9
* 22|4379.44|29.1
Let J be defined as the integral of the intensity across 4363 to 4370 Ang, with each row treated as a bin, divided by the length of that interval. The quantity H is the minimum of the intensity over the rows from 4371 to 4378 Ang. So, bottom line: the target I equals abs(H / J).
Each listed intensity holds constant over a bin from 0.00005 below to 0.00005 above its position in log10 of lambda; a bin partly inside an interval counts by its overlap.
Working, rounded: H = 24.8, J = 26.5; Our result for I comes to 0.936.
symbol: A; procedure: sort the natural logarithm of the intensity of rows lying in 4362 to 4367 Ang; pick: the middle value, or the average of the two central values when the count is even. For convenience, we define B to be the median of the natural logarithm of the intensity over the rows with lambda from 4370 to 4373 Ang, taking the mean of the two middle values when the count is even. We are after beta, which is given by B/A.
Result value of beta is 0.998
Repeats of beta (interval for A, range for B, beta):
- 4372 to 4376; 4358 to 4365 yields 1.018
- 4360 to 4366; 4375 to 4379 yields 0.971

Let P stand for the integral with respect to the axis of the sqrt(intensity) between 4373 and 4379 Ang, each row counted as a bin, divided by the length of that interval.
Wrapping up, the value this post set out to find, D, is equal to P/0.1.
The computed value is 52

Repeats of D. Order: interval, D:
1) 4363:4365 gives 52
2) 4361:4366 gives 53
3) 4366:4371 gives 50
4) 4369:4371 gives 51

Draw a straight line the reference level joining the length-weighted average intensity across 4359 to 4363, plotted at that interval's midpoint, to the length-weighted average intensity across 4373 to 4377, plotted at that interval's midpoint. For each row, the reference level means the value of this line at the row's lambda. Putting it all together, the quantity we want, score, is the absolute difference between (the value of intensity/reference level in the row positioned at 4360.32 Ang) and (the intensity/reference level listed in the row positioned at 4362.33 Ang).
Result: 0.02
